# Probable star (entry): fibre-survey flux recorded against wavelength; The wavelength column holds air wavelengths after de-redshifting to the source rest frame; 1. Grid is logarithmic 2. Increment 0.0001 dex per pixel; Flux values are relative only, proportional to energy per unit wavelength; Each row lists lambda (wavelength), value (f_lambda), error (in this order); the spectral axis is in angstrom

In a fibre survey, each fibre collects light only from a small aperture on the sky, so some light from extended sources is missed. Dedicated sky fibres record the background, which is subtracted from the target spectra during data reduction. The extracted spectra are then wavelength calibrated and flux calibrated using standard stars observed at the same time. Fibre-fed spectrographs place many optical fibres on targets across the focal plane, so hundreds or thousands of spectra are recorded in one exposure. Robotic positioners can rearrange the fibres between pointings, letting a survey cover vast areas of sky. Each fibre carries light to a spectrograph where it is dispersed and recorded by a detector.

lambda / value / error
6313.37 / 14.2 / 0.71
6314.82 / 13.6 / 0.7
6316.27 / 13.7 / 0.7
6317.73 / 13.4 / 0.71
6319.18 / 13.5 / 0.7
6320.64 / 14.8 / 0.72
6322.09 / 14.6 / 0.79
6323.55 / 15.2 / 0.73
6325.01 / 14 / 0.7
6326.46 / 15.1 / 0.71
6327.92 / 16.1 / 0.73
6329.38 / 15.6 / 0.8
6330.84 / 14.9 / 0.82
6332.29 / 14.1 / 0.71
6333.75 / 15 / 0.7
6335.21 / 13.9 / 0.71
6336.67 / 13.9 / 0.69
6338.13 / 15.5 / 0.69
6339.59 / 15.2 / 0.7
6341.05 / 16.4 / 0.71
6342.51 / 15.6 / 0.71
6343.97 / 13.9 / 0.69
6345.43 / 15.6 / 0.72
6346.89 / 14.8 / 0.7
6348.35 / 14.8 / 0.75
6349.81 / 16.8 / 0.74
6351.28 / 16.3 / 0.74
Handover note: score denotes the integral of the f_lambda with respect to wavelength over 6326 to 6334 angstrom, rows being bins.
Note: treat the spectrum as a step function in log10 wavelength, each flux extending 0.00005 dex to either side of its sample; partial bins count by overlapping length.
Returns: 121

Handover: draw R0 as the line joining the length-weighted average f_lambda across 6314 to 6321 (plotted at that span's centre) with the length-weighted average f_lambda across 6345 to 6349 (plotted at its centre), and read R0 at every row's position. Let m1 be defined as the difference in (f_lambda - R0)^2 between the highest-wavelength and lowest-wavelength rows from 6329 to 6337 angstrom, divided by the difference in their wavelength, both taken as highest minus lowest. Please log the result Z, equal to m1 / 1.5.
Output -0.12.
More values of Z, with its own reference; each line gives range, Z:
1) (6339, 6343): 0.08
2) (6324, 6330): 0.27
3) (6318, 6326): -0.01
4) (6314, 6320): 0.02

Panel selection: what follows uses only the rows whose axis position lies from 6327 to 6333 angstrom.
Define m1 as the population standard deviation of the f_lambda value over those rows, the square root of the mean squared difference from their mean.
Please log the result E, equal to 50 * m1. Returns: 38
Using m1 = 0.75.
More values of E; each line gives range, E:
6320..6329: 32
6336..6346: 43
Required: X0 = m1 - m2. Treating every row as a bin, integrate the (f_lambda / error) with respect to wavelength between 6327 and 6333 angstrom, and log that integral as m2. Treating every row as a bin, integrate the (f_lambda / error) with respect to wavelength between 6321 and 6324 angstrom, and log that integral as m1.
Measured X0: -61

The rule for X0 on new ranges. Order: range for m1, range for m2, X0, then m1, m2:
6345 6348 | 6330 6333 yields 6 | 64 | 57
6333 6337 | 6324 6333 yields -100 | 82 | 182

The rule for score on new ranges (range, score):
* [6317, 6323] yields 85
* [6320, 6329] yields 135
